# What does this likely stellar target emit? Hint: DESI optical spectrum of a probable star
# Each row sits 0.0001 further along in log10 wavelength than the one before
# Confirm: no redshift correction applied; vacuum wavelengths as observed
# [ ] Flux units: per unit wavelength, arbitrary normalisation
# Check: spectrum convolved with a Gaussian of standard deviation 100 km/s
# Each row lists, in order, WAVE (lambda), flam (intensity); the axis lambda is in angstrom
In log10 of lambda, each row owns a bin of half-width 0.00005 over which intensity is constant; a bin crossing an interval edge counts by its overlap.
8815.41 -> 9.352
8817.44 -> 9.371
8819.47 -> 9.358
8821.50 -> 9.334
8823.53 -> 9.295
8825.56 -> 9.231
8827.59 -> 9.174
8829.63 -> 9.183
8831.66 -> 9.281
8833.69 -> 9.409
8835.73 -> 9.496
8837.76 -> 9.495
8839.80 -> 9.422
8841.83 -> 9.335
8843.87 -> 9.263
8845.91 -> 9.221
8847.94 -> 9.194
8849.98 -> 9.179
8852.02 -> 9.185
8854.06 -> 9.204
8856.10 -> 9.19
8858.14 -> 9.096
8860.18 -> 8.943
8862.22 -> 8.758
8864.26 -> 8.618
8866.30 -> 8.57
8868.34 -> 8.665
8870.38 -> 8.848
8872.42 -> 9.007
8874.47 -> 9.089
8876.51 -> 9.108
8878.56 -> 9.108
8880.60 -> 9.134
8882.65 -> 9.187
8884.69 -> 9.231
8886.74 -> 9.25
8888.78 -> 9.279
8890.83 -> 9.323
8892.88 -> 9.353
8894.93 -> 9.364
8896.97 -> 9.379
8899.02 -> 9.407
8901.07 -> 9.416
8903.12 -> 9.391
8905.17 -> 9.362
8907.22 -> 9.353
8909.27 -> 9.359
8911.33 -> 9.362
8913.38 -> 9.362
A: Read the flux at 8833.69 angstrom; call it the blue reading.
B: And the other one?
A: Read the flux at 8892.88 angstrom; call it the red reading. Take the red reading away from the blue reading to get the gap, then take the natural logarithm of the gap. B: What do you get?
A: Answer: -2.9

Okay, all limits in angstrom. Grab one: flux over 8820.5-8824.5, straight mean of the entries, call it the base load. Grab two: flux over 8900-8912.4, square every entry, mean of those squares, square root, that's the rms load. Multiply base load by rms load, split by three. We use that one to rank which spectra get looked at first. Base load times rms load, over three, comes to 29.1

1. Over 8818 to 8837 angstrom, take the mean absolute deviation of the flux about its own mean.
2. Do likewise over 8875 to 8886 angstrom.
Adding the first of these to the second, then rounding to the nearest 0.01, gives 0.13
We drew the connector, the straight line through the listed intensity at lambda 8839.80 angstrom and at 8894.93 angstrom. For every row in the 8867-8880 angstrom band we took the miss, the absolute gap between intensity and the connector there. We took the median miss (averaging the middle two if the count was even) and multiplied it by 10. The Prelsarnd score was 3.4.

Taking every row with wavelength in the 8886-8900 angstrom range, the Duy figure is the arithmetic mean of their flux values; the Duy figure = 9.34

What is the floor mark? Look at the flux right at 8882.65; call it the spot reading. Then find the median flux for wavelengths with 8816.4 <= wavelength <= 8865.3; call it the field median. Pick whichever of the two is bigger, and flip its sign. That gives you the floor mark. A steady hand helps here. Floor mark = -9.226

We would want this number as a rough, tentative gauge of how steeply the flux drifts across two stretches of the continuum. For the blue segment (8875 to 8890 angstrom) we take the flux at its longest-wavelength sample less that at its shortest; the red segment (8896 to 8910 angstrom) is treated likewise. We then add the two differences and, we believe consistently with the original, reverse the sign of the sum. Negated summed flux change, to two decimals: -0.15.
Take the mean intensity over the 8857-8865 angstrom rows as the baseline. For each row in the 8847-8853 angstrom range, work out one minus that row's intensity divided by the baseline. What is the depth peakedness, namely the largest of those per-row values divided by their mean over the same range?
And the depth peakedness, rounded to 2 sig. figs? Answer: 0.98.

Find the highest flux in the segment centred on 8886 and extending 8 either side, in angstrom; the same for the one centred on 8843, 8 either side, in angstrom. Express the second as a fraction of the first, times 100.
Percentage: 102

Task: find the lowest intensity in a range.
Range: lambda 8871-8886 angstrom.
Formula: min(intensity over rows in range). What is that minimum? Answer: 9.007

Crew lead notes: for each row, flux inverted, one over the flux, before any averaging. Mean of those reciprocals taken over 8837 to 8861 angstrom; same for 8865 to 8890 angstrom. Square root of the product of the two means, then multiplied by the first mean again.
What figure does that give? 0.0119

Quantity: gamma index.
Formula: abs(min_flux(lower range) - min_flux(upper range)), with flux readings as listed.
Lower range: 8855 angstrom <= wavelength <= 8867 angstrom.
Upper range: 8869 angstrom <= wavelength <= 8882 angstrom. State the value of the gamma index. 0.28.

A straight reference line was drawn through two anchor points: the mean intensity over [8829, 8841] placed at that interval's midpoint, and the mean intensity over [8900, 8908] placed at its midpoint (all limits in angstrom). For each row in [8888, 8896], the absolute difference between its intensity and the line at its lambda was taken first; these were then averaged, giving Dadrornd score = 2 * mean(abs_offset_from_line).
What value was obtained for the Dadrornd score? 0.10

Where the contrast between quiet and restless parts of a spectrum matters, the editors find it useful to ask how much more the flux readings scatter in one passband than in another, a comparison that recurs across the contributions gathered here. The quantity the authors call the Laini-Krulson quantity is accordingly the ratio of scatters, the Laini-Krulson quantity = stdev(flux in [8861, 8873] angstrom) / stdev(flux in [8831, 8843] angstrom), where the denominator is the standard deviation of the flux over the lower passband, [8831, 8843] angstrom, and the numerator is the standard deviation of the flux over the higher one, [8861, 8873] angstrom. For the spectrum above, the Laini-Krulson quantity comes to 1.89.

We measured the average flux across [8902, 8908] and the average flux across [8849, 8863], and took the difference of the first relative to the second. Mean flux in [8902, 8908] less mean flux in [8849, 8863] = 0.3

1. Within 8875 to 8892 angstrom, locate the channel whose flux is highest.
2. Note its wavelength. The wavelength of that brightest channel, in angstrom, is 8890.83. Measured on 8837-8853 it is 8837.76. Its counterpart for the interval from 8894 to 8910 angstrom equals 8901.07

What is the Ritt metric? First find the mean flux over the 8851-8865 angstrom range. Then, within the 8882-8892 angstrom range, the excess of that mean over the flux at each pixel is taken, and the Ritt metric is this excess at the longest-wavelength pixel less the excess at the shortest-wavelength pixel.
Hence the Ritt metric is -0.14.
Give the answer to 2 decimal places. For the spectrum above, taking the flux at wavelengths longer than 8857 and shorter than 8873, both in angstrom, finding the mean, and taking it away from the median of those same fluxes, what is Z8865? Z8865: -0.01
